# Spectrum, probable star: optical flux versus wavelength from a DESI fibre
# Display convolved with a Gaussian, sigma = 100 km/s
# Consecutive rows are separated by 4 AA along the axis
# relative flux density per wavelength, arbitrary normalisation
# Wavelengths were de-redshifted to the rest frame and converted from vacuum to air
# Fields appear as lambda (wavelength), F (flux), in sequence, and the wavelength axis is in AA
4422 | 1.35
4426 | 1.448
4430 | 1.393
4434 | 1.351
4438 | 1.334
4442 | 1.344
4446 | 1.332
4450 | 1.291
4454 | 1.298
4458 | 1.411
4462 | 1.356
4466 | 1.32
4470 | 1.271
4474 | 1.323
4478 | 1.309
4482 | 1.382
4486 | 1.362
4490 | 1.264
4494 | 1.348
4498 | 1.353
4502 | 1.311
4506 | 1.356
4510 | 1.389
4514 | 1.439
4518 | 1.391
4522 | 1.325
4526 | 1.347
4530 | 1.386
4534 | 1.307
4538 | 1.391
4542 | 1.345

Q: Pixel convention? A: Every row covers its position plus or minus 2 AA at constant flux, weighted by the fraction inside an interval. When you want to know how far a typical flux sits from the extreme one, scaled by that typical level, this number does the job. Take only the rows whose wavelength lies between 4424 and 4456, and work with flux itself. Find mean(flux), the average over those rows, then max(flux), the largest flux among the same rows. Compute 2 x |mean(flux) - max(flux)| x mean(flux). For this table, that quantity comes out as 0.267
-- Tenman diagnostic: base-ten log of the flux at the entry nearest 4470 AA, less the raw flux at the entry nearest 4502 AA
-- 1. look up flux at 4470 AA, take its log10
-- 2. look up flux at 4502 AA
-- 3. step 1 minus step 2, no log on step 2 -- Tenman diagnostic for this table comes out -1.207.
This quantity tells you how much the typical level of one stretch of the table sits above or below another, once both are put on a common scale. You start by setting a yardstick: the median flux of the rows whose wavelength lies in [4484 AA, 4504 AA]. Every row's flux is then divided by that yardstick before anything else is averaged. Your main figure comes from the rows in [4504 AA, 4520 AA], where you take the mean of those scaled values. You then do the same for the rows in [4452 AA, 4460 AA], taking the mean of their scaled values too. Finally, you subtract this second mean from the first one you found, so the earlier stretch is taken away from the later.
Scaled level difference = 0.029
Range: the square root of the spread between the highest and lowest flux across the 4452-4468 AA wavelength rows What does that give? 0.336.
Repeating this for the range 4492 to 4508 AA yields 0.212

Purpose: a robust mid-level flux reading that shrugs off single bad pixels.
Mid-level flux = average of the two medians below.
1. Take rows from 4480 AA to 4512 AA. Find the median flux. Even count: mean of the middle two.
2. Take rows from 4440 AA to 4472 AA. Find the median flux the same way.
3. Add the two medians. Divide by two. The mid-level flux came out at 1.34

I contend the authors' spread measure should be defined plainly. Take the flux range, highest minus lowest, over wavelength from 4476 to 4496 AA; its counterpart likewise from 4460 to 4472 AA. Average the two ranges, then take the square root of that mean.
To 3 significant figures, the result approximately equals 0.319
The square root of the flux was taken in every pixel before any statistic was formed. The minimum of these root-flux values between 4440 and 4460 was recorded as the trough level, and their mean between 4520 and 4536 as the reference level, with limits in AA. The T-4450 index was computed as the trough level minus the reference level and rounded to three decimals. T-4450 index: -0.022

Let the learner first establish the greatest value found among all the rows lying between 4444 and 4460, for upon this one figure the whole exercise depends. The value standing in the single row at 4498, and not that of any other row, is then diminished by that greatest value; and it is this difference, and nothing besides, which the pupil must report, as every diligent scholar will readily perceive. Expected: -0.058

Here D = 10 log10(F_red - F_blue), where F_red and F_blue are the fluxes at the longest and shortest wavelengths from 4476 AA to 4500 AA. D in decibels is -13.6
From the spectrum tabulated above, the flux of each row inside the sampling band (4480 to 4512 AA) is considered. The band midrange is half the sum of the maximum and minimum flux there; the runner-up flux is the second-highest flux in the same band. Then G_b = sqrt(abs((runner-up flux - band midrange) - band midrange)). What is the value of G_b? 1.13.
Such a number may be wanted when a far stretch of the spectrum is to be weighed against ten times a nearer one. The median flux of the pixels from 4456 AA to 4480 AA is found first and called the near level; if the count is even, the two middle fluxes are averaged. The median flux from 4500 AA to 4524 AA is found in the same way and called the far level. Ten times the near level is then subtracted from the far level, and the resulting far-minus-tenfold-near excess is -11.8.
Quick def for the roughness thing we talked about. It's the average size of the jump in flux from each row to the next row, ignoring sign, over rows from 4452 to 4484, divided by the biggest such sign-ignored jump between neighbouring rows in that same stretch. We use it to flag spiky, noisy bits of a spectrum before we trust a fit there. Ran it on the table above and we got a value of 0.496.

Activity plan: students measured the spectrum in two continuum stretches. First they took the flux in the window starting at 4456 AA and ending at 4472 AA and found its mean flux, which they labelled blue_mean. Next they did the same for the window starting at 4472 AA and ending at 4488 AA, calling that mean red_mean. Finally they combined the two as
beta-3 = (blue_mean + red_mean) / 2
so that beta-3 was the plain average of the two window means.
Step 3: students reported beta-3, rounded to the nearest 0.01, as 1.34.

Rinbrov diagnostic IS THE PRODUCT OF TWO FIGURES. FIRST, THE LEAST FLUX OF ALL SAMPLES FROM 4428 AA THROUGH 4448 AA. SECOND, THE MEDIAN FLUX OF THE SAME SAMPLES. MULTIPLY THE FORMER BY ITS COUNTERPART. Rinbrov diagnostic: 1.79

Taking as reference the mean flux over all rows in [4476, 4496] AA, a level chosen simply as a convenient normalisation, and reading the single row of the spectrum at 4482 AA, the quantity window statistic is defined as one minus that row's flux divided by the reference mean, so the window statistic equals -0.04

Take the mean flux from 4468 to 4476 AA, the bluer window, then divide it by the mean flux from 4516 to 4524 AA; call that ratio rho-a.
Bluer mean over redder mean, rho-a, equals 0.96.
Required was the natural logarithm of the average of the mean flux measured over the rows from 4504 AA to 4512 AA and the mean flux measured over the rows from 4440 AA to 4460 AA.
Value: 0.303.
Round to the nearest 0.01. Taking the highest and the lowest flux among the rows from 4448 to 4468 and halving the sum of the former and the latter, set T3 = 1.35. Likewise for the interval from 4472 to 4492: 1.32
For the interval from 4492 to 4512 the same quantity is 1.35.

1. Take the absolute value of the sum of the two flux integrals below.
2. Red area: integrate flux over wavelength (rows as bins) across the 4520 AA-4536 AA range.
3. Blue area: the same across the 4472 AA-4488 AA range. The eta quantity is 43.0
